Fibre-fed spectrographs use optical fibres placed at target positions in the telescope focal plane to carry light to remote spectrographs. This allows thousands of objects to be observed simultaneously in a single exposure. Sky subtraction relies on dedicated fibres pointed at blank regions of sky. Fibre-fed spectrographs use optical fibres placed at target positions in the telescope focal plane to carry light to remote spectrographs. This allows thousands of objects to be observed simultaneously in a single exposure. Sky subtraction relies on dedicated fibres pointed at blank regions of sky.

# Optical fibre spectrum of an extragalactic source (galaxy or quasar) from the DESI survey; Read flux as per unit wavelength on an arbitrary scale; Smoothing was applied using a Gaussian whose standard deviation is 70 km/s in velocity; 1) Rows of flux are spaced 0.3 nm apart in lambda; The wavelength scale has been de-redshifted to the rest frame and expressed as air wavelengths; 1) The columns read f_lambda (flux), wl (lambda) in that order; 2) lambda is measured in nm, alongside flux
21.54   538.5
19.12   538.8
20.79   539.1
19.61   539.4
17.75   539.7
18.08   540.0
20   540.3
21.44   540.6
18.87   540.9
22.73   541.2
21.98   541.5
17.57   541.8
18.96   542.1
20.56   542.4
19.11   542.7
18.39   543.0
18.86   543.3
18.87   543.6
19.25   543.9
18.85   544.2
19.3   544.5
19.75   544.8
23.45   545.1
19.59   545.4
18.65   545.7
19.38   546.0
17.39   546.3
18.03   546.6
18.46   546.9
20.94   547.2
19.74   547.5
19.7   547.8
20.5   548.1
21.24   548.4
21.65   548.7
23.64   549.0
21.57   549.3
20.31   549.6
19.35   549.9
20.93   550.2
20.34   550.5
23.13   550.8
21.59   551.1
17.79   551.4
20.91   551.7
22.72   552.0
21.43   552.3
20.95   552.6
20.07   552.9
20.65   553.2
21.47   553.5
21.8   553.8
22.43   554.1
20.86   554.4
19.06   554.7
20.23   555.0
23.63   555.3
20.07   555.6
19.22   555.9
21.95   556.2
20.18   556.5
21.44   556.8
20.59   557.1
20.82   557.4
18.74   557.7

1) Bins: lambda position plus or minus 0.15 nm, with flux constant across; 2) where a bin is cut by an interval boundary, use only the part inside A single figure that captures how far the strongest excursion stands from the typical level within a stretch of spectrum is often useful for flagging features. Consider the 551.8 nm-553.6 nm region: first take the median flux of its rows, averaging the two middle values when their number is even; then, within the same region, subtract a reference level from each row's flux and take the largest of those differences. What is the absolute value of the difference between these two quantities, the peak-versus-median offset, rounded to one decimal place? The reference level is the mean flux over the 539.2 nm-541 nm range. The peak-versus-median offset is 17.8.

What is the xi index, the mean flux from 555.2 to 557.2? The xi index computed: 21.0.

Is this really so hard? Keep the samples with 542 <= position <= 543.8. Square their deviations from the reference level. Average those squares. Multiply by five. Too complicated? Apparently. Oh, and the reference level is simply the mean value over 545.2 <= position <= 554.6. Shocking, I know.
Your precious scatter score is 13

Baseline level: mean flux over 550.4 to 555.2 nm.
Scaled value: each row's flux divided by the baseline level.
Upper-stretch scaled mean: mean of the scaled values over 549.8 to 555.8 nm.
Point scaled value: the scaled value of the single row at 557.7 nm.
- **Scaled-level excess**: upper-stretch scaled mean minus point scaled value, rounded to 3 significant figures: 0.106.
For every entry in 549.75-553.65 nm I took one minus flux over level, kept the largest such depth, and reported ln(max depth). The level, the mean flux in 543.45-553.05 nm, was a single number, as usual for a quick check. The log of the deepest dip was -2.09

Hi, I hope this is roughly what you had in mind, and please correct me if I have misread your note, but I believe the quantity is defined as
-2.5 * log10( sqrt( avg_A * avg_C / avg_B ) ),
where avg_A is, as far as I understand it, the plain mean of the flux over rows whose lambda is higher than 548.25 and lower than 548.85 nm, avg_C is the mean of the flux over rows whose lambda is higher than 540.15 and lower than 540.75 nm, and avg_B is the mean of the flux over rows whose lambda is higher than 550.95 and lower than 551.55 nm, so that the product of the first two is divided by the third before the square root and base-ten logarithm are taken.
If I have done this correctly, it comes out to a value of -1.69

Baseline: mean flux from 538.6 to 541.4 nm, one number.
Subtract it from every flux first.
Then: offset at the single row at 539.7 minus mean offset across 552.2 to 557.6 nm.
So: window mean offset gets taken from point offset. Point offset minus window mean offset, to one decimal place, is -3.2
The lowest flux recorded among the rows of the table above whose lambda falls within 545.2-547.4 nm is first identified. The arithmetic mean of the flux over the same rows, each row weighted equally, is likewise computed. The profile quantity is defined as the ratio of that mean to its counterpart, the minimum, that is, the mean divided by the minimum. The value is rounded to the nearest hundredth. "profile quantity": 1.09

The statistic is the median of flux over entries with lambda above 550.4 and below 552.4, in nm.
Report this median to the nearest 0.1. 21.4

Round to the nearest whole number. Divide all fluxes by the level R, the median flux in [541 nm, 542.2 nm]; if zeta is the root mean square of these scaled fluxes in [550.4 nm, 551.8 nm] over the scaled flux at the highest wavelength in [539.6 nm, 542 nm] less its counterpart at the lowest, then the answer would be -116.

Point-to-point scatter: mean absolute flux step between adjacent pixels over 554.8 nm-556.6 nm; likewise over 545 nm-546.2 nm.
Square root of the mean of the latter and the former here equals 1.5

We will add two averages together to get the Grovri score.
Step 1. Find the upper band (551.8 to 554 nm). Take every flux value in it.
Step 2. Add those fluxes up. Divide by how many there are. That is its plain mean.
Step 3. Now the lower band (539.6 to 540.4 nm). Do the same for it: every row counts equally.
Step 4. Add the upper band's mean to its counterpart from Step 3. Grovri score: 39.9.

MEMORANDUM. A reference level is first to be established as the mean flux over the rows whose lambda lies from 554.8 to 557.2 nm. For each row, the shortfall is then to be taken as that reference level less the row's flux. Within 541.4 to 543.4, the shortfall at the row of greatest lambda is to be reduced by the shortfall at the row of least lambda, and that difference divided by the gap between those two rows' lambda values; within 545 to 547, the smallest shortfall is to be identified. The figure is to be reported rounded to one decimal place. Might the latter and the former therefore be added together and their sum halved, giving -0.4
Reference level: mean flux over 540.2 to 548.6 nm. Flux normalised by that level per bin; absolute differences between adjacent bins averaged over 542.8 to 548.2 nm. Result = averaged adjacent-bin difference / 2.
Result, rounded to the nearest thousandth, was 0.028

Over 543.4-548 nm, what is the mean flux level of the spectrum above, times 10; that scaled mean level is 194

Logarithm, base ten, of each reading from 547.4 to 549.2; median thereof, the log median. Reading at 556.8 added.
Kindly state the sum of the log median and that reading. 22.8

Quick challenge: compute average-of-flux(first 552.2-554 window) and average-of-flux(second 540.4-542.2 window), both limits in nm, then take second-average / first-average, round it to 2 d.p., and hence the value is 0.96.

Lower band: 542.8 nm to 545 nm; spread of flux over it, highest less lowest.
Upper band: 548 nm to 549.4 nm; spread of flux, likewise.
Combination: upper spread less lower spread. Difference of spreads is 1.8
